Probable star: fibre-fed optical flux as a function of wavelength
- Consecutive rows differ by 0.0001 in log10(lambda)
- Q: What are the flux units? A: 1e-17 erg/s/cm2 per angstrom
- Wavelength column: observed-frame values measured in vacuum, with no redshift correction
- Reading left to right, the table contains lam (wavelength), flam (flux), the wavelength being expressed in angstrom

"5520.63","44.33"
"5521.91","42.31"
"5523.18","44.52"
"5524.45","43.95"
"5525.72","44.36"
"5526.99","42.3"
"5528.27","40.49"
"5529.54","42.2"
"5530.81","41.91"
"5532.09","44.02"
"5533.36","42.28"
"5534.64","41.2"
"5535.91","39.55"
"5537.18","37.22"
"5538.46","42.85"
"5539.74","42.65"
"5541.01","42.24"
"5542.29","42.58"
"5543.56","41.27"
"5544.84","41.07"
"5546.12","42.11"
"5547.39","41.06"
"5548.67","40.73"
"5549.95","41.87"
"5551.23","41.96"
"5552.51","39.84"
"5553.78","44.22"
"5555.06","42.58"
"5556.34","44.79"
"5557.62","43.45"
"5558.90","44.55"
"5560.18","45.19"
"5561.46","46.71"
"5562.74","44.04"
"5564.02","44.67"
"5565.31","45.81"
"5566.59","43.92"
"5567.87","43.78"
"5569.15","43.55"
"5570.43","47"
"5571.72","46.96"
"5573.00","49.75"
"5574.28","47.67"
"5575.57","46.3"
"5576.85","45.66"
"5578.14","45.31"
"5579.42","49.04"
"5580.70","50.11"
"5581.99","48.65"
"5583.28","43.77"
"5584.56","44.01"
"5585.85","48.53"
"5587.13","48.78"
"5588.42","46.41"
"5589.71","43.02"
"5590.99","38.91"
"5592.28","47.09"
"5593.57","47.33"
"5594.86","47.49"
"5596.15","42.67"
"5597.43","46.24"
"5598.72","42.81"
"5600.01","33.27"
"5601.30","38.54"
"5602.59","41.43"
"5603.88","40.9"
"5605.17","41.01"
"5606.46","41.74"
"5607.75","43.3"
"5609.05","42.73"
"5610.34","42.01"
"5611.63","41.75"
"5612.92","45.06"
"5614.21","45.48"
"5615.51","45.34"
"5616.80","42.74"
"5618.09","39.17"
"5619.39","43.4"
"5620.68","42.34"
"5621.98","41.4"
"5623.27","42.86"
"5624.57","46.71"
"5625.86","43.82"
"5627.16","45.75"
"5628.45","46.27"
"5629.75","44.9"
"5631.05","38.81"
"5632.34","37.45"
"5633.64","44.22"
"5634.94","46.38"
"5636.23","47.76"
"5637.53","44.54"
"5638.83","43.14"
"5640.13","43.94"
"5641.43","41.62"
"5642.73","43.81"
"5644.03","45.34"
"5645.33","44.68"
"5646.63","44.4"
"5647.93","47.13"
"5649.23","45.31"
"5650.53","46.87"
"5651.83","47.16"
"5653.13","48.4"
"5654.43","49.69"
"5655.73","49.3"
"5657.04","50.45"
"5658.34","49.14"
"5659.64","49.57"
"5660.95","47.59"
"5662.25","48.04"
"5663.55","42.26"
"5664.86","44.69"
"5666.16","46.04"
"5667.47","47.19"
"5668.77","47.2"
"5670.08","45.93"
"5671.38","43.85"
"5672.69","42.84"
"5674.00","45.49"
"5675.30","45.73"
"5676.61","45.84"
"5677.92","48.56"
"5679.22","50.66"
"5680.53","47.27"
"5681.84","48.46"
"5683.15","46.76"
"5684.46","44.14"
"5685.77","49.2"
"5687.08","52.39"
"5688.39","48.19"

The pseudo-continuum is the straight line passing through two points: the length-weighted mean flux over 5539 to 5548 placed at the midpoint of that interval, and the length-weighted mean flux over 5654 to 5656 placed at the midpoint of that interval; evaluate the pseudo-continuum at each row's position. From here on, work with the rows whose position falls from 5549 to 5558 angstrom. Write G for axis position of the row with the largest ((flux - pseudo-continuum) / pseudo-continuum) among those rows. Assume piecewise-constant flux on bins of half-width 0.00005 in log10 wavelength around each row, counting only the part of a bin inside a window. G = 5556.34 angstrom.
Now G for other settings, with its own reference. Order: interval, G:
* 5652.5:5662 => 5657.04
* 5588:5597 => 5594.86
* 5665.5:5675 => 5667.47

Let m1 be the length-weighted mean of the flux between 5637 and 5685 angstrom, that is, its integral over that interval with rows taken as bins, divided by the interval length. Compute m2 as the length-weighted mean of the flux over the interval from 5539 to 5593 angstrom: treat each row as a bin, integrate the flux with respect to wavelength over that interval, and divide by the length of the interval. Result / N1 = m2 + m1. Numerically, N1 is 90.9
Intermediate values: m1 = 46.3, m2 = 44.6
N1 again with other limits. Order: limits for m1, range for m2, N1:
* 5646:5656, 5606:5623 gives 90.1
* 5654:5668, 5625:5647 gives 91.5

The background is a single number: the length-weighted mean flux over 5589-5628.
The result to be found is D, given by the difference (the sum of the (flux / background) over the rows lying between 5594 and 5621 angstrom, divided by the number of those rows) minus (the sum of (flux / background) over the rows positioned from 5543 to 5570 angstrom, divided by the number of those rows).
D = -0.020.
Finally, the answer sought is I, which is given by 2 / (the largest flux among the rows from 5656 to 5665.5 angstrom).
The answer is 0.040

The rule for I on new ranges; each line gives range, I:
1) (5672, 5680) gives 0.039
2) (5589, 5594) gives 0.042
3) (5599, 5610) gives 0.046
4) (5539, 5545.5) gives 0.047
